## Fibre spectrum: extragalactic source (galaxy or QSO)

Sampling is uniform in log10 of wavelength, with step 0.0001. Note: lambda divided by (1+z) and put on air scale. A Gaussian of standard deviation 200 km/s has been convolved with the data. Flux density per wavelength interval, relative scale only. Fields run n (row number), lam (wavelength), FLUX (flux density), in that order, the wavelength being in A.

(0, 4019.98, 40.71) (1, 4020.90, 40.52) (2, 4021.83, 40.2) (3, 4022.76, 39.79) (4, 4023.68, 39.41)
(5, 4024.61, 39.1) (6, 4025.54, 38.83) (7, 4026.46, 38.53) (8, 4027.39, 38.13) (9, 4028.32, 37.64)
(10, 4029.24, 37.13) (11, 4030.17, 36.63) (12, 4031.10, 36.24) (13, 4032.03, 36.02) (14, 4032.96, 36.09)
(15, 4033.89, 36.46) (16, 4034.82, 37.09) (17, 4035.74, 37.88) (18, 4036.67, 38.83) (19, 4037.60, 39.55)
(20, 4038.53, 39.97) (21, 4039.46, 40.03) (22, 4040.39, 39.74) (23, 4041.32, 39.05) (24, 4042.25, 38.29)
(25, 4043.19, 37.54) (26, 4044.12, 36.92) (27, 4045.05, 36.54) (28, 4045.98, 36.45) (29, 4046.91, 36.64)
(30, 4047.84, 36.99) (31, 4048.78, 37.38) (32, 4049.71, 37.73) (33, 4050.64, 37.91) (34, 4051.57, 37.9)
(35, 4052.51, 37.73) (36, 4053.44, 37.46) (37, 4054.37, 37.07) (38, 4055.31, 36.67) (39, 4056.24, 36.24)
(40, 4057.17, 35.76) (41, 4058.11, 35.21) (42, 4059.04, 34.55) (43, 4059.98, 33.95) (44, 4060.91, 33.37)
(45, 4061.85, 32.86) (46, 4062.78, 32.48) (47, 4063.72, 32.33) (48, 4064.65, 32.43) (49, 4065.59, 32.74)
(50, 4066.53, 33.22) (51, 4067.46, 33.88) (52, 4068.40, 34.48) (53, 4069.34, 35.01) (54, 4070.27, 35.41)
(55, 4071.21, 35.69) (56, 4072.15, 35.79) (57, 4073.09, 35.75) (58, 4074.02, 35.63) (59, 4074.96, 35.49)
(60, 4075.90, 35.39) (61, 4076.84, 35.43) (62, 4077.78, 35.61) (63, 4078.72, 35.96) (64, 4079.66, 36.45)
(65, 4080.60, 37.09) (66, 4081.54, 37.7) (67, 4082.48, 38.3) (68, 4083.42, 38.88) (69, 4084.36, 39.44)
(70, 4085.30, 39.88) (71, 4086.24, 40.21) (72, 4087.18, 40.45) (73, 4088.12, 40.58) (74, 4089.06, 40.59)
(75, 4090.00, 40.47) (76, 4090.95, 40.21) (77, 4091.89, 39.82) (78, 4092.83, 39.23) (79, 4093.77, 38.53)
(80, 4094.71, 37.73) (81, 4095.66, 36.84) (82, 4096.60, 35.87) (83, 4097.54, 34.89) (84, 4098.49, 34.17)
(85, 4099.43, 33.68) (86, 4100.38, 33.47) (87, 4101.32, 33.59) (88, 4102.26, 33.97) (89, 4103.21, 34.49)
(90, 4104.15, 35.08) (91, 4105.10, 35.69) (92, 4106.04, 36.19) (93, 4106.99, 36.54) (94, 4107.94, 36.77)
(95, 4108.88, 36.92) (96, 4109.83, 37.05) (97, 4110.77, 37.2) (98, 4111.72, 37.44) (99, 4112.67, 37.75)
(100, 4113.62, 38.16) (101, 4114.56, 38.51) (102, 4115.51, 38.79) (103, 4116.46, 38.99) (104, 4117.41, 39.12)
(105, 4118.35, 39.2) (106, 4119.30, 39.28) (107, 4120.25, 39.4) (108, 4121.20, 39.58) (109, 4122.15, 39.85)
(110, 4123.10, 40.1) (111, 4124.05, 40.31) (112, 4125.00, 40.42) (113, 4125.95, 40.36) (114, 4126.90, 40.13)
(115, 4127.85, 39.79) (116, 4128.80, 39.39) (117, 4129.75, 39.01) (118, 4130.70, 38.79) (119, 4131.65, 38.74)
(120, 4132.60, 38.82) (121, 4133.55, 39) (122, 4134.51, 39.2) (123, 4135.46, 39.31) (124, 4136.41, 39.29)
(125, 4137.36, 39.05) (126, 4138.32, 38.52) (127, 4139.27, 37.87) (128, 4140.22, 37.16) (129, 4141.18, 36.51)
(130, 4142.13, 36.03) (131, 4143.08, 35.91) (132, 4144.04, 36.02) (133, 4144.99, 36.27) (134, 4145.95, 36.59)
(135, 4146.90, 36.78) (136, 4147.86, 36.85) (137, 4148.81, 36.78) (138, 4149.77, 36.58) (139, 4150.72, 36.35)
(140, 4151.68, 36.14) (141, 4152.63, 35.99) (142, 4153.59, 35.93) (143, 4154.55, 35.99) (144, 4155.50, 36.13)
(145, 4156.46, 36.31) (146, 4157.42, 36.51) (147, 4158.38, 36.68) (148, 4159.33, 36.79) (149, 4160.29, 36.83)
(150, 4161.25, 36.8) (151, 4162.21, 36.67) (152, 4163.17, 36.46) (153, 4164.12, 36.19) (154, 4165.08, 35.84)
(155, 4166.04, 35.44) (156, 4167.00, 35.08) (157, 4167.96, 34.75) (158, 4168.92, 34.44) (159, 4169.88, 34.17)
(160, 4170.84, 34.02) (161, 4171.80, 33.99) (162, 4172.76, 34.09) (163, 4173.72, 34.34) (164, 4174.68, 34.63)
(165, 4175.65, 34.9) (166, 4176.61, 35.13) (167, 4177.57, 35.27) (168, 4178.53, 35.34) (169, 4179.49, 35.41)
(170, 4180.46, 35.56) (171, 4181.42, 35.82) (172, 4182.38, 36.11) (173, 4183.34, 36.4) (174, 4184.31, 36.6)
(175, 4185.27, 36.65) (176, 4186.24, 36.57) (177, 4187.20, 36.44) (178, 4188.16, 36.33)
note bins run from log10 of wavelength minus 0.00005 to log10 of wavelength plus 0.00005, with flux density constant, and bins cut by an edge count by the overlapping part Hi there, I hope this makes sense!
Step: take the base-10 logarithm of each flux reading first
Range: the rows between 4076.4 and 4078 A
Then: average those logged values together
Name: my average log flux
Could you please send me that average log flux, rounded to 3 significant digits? 1.55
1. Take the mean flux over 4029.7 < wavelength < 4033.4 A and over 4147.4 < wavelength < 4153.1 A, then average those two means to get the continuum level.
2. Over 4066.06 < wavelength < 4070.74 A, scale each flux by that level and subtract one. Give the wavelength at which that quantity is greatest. 4070.27 A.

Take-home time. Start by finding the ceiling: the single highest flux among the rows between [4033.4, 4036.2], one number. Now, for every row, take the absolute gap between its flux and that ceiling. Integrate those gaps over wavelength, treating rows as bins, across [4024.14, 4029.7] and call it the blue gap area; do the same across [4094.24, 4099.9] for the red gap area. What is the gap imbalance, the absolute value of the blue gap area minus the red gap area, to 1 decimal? 9.5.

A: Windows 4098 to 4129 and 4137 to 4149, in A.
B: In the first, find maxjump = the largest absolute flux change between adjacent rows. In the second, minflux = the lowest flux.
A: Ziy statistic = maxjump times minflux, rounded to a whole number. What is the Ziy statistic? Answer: 22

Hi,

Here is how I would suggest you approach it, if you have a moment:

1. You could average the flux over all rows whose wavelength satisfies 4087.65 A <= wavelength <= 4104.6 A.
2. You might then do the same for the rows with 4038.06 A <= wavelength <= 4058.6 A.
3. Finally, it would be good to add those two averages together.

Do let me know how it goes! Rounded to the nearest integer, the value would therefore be 74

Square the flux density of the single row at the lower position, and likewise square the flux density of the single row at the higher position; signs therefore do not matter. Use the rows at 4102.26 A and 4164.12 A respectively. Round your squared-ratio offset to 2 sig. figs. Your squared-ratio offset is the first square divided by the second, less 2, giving -1.1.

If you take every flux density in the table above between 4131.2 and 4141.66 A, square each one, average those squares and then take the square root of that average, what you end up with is 38.5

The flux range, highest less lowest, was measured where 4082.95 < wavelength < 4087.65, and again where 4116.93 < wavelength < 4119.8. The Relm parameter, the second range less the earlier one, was -1.4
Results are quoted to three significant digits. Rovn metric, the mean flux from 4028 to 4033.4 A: 36.6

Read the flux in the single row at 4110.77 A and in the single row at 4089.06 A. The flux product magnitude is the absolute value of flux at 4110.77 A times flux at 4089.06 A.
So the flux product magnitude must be 1510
